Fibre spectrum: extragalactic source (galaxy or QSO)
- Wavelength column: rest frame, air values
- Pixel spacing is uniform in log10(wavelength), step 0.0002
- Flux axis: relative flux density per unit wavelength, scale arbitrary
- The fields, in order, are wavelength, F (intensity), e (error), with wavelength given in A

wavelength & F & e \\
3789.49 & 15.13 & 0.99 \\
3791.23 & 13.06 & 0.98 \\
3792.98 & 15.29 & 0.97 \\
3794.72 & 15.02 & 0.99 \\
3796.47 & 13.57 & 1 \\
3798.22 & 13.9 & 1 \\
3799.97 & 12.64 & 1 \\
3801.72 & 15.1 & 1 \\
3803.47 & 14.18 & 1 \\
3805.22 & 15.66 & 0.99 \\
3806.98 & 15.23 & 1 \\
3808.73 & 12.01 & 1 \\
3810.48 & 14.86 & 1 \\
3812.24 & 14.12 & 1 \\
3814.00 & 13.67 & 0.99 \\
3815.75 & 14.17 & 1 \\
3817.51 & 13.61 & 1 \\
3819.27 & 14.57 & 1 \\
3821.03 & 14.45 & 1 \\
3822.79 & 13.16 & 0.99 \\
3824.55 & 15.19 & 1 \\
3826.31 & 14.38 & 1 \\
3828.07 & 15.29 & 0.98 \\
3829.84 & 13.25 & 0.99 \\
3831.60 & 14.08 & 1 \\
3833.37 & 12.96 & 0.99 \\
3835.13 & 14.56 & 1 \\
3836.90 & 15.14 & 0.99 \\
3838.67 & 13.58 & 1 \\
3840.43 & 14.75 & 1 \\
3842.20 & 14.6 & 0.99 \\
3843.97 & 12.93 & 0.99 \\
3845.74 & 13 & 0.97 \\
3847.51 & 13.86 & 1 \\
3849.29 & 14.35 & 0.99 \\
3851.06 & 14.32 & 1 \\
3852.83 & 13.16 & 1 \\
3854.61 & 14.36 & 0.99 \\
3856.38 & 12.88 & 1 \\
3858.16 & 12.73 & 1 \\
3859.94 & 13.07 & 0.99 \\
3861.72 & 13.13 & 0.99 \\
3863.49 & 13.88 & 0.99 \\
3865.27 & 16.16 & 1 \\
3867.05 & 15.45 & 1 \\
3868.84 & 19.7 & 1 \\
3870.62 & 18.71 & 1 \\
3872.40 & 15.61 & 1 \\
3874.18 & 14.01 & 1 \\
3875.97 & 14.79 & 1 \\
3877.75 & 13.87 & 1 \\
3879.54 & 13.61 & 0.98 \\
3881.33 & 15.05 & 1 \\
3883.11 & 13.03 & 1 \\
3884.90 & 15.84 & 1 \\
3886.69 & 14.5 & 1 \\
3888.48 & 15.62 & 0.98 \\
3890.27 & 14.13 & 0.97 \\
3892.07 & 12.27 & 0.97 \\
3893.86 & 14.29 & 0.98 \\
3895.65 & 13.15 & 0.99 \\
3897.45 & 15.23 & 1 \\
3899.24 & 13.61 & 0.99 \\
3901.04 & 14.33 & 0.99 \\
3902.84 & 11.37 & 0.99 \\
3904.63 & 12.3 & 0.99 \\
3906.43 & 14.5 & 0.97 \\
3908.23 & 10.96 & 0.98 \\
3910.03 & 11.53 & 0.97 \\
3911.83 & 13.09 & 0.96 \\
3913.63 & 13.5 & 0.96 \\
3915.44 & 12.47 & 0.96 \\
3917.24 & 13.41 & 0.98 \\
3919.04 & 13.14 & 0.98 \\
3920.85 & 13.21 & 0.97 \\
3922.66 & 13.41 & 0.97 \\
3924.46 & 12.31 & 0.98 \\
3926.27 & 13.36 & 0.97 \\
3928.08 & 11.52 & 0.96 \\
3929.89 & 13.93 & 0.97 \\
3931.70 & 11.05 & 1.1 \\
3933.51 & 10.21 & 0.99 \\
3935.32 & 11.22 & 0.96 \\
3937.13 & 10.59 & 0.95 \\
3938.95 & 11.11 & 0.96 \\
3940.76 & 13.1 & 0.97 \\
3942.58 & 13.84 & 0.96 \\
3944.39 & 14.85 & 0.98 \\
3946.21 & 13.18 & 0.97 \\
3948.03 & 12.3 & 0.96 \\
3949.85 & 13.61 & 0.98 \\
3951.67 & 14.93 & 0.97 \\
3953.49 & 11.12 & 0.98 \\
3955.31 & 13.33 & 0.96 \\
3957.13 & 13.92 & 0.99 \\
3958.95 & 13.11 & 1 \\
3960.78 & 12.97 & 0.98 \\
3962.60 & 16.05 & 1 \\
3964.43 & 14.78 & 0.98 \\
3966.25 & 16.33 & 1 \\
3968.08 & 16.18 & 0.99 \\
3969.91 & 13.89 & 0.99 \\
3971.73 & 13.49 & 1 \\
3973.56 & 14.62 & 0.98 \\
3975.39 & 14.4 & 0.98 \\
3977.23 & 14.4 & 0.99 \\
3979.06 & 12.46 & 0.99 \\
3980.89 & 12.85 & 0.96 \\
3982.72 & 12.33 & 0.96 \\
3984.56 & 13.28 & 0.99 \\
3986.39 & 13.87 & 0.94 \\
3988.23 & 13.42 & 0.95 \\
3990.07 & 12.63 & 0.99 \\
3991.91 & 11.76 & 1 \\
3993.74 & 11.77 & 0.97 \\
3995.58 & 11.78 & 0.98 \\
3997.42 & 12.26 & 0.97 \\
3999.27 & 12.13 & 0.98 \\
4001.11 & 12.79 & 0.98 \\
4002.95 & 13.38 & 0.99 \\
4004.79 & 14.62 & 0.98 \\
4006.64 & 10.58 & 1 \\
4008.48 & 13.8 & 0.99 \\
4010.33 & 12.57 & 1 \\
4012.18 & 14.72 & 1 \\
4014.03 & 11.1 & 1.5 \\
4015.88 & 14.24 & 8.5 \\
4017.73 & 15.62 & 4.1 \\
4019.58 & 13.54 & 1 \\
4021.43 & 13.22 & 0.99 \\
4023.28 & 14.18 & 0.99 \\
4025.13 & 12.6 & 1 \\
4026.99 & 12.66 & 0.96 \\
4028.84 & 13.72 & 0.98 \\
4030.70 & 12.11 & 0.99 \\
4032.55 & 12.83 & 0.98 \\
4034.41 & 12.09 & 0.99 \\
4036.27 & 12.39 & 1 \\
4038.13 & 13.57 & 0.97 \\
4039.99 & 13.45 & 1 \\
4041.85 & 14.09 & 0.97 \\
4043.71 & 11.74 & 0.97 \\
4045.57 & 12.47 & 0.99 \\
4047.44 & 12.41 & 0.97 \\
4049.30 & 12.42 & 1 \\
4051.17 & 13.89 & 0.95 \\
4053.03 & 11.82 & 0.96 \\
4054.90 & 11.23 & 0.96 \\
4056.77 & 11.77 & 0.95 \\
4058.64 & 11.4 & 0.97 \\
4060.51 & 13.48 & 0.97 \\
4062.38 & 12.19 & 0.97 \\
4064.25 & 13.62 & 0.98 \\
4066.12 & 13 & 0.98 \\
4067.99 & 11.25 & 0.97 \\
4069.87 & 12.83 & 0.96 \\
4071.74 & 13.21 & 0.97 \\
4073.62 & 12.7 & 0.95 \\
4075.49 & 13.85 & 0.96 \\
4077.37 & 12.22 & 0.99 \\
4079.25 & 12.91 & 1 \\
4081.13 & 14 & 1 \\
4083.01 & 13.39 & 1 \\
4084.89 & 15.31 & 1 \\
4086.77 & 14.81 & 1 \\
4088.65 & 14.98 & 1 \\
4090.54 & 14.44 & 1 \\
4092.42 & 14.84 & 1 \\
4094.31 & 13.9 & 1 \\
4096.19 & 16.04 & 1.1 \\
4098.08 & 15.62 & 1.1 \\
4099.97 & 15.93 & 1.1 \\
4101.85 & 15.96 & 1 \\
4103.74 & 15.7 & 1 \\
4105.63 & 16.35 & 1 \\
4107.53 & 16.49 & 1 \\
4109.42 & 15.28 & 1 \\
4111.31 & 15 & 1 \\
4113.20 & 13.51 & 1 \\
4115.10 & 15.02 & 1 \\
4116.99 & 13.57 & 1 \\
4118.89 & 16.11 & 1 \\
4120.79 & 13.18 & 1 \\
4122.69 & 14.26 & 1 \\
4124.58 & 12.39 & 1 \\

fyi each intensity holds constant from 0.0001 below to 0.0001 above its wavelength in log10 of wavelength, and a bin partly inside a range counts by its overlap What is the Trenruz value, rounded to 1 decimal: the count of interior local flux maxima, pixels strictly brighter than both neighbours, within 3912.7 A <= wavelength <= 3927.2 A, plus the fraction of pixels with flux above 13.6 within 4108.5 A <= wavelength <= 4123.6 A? 2.6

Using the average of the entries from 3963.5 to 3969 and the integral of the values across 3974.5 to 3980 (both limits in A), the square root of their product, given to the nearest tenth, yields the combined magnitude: 34.5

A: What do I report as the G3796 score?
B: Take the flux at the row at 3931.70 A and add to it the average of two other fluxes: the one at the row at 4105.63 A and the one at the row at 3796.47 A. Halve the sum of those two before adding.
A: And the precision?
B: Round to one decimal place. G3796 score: 26.0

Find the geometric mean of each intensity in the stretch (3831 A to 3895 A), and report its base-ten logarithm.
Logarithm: 1.16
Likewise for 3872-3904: 1.15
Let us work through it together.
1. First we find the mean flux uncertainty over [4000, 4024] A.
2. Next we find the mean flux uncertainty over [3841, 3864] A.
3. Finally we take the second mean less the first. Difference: -0.86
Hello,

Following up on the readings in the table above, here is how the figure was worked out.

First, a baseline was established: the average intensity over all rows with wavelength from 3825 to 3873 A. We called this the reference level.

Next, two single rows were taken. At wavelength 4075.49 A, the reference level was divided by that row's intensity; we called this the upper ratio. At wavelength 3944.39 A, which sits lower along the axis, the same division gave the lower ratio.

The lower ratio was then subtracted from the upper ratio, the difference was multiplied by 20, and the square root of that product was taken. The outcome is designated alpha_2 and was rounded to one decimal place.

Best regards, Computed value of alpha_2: 1.2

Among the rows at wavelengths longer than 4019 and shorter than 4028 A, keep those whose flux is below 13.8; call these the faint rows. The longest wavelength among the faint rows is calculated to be 4026.99 A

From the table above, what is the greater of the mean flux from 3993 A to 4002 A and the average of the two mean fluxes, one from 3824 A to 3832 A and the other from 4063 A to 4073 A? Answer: 13.6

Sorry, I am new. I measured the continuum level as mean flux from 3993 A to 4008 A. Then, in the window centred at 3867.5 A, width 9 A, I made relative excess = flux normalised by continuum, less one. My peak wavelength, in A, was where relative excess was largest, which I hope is 3868.84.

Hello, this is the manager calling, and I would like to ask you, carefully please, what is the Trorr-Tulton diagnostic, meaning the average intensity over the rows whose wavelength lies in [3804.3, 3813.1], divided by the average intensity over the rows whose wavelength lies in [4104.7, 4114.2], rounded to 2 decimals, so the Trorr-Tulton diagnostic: 0.94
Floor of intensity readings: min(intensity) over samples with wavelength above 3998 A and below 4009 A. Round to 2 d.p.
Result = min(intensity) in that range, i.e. 10.58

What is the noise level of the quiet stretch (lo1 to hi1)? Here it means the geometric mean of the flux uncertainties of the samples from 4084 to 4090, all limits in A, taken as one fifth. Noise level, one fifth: 0.200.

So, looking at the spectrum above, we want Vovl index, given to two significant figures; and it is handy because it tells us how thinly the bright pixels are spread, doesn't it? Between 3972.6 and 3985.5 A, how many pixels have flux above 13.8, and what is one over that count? 0.33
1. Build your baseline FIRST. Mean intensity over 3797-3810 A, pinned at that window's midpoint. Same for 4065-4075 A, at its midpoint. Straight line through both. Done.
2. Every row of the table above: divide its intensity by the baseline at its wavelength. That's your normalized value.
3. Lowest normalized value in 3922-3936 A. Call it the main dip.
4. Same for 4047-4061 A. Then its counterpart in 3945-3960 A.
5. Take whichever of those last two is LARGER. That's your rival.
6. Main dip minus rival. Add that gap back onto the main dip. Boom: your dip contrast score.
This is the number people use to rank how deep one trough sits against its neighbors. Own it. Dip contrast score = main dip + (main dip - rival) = 0.64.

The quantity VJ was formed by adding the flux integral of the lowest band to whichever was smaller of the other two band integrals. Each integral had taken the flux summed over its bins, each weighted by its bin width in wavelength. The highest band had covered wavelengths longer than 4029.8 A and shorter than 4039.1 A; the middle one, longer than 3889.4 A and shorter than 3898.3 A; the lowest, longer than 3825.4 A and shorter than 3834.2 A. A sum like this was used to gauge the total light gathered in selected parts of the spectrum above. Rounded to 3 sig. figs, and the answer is 240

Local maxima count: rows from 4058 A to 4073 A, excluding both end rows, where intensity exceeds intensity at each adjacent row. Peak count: 2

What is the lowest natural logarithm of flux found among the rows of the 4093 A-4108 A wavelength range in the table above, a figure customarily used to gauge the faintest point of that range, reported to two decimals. 2.63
